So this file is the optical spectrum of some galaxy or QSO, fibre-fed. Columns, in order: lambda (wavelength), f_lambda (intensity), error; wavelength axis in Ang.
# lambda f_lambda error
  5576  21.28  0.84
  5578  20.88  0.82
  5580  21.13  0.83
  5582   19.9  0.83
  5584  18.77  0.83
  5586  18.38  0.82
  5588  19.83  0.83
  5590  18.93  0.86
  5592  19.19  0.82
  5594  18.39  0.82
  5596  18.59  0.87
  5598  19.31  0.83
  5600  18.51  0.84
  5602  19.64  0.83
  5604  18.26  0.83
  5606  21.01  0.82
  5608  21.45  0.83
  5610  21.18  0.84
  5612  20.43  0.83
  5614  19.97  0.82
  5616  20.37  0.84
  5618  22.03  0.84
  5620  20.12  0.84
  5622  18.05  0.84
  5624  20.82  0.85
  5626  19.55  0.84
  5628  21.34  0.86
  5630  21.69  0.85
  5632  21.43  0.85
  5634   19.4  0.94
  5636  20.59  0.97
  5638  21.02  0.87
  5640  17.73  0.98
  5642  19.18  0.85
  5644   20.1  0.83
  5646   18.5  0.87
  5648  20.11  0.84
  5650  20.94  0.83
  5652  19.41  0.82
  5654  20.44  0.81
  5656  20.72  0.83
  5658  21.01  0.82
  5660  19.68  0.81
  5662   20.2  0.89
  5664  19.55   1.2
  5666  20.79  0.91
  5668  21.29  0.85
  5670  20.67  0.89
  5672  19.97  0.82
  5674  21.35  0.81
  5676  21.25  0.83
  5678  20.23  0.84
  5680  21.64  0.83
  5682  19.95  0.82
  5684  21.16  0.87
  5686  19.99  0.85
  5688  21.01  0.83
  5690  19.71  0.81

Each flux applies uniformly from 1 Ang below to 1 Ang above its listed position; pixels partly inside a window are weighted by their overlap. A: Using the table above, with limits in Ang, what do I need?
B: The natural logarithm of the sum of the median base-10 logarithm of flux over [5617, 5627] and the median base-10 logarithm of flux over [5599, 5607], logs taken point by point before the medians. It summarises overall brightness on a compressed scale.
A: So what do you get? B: 0.949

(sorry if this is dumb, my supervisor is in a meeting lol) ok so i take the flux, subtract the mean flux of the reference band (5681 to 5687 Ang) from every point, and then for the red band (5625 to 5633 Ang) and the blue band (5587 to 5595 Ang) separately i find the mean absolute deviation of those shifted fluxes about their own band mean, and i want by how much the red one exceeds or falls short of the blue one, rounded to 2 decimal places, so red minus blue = 0.30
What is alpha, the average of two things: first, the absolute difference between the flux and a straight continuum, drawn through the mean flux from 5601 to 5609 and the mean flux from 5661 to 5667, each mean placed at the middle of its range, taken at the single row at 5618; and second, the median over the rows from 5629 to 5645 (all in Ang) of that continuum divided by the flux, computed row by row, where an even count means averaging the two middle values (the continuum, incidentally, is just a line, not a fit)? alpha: 1.46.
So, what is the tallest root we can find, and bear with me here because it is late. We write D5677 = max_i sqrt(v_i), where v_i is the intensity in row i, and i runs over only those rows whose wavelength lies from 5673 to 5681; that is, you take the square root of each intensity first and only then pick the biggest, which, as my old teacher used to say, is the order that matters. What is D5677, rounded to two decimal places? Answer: 4.65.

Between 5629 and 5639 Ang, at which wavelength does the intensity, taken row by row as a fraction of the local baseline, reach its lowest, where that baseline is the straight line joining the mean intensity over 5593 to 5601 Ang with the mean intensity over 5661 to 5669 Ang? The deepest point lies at 5634 Ang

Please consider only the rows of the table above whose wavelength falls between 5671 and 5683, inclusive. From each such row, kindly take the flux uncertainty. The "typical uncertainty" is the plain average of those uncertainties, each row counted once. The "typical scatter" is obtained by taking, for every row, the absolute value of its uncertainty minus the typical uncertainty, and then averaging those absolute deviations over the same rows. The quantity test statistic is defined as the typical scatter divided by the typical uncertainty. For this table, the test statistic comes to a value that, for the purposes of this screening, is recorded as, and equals 0.010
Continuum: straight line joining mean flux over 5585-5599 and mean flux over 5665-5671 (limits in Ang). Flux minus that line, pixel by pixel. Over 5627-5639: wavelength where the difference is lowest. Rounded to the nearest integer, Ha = 5634 Ang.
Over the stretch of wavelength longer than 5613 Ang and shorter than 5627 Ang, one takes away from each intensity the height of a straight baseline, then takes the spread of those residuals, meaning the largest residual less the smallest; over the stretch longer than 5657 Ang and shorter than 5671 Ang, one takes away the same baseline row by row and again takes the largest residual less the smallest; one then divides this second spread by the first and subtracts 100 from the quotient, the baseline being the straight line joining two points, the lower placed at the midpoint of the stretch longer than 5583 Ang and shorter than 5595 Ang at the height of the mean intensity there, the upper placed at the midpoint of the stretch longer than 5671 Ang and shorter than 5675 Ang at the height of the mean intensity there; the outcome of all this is -99.6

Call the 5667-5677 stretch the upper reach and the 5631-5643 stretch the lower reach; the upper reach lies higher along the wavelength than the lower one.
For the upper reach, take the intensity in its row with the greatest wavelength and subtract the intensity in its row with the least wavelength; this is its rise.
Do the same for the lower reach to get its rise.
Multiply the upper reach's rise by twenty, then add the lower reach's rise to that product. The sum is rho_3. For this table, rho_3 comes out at -3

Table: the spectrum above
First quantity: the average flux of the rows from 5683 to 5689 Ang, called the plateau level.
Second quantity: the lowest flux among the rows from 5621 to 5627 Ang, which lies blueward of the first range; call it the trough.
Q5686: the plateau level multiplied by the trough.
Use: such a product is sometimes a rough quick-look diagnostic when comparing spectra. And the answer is 374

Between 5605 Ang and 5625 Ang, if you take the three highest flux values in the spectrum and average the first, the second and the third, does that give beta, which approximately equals 21.6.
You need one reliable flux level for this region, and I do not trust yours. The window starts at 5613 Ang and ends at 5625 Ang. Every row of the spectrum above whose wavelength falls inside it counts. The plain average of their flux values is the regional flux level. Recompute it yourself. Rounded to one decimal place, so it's 20.2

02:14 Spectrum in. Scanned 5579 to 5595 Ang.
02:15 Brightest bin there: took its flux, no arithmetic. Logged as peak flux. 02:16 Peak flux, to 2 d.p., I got 21.13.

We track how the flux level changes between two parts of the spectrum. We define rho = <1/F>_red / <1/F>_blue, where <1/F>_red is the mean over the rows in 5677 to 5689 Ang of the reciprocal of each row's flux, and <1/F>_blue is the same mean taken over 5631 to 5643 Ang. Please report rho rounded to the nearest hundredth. 0.96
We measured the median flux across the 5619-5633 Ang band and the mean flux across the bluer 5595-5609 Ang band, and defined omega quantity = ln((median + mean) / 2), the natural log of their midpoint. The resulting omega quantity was 3.00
